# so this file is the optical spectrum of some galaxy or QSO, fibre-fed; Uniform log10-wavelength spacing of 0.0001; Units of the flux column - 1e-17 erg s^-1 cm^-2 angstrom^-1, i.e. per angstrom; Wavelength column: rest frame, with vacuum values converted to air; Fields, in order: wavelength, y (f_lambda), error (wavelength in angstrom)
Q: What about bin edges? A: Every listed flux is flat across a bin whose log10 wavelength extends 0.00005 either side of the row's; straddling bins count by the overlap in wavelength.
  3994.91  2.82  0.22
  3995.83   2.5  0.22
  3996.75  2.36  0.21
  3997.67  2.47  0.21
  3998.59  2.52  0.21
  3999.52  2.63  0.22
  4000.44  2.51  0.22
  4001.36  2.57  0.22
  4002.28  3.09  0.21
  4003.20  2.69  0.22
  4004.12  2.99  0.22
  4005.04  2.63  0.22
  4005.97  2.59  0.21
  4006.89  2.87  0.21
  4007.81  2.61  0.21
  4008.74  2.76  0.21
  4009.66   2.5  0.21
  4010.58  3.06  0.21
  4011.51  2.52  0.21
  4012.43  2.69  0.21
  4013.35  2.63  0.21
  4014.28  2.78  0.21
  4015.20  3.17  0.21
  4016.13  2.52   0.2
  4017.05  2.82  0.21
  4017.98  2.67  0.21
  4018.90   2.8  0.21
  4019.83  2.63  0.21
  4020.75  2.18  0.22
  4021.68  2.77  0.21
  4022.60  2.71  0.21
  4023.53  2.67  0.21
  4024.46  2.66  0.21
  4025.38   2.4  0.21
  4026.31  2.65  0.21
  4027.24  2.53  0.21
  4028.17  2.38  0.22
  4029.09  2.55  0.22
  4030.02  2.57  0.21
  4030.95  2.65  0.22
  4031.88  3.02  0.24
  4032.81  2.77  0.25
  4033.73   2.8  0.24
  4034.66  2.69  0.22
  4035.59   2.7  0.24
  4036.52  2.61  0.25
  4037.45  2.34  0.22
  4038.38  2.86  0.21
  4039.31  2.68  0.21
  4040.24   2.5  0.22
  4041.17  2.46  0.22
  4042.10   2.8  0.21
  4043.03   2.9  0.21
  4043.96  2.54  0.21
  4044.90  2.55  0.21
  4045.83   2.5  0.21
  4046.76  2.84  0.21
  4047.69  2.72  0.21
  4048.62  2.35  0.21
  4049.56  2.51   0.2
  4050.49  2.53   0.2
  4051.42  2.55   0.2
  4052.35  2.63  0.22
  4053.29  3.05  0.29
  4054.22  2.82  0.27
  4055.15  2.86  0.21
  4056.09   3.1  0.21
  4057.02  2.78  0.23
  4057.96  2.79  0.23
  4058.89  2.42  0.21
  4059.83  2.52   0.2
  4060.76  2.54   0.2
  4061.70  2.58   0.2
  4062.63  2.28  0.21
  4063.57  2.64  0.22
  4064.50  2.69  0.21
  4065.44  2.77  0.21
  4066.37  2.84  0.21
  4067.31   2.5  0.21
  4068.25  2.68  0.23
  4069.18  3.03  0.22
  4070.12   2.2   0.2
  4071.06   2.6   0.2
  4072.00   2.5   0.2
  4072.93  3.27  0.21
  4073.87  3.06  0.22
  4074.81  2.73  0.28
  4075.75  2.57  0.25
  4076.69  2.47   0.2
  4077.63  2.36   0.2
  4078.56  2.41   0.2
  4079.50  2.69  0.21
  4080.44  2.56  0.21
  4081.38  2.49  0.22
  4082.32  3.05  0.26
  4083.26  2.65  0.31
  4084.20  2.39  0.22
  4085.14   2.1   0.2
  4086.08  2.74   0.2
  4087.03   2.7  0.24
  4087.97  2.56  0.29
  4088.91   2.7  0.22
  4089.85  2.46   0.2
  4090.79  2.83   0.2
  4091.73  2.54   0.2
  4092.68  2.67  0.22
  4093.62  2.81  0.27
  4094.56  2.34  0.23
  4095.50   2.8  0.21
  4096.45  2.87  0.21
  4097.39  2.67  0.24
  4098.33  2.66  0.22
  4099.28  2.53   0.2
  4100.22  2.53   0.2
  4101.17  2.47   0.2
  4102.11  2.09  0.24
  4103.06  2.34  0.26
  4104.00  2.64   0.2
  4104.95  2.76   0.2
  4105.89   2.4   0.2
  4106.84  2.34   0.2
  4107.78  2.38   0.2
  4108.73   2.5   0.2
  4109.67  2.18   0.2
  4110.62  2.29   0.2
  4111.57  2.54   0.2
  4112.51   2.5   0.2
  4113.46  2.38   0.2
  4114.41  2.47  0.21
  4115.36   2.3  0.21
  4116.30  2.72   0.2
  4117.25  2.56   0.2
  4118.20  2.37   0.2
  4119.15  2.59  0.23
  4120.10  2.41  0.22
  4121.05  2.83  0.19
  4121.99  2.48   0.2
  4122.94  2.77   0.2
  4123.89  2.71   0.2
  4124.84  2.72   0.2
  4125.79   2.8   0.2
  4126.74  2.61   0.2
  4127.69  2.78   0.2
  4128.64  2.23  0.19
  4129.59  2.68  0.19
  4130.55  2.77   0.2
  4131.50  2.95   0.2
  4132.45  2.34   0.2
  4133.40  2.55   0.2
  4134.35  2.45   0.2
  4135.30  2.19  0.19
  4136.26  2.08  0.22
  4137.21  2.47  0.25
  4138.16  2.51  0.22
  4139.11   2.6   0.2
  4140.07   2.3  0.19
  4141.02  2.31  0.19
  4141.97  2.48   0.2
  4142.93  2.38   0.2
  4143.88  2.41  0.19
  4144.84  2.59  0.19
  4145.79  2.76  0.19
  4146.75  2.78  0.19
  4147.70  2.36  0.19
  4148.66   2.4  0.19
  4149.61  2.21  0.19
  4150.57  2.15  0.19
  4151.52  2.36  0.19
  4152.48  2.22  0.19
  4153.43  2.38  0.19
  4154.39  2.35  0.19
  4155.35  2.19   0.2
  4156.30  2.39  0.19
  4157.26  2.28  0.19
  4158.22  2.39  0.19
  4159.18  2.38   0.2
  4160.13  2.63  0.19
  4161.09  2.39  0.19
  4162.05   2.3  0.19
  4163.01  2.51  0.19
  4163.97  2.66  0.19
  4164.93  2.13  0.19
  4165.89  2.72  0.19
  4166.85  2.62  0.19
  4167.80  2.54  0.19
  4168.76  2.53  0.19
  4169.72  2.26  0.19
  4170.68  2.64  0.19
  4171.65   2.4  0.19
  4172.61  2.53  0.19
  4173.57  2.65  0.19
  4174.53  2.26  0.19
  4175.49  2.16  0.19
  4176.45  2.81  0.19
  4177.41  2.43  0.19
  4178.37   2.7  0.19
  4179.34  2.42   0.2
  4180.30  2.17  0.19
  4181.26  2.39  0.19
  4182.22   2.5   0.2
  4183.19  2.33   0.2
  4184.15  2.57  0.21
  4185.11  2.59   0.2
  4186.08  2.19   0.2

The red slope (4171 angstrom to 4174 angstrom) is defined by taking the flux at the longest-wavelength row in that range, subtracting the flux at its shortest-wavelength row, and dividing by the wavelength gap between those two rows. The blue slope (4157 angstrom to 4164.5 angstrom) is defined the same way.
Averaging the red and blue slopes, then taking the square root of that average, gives 0.31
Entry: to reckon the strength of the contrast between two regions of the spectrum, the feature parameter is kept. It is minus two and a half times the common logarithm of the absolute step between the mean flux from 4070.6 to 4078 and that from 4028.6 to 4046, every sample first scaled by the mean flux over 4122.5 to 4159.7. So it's 4.5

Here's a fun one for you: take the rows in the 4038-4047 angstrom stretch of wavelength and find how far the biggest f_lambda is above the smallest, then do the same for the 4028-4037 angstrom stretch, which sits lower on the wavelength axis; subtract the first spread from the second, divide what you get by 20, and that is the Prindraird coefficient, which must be 0.010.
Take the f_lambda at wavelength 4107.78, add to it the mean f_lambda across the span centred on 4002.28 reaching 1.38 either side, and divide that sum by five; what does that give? 1.03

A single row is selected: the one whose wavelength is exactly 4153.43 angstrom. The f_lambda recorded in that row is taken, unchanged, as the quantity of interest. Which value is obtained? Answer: 2.38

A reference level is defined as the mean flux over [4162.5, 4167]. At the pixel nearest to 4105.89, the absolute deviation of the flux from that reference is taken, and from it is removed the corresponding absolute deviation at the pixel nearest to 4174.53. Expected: -0.14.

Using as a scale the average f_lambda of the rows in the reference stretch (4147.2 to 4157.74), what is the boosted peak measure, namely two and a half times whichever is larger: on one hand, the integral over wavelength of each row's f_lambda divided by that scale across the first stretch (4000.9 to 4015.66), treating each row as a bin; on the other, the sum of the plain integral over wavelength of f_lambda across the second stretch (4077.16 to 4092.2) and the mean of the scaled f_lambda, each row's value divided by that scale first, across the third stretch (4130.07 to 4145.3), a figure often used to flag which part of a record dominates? 99.6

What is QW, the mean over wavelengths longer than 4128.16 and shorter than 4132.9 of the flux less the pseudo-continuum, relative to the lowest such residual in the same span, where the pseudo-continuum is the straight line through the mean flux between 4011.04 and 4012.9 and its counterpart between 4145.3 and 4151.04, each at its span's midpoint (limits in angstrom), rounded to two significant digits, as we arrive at -0.55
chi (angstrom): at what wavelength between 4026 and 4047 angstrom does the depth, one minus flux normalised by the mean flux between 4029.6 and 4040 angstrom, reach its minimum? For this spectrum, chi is 4031.88 angstrom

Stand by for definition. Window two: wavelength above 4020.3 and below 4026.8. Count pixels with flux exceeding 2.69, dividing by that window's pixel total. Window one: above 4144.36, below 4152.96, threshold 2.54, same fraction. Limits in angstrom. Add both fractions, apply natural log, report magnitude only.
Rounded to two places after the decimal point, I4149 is 0.48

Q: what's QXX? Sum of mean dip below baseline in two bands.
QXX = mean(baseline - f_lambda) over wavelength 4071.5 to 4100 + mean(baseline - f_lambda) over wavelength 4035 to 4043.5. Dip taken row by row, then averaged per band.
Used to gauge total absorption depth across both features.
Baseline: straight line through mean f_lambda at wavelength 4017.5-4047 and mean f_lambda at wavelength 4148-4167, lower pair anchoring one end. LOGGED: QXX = -0.14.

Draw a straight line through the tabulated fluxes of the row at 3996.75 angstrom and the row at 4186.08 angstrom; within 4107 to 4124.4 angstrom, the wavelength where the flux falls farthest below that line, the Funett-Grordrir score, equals 4109.67 angstrom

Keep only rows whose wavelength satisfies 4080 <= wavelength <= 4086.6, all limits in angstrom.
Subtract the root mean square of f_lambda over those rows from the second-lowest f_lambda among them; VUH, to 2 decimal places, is -0.19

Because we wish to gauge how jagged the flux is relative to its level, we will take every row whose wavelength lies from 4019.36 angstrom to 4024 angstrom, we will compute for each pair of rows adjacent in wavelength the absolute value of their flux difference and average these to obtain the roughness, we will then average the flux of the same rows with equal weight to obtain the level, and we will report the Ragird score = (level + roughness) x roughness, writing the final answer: 0.82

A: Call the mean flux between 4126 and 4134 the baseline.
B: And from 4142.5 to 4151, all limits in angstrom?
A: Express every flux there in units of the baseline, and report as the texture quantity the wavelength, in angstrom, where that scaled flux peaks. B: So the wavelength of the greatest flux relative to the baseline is 4146.75 angstrom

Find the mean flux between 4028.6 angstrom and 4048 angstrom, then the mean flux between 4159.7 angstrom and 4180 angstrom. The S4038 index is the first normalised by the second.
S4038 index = 1.07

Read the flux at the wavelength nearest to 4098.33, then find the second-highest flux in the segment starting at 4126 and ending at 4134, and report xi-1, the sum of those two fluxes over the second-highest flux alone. 1.957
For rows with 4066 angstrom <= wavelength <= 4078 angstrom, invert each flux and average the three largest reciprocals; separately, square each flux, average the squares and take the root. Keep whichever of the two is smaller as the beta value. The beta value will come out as 0.428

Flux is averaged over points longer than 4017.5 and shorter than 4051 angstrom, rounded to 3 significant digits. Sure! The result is 2.62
